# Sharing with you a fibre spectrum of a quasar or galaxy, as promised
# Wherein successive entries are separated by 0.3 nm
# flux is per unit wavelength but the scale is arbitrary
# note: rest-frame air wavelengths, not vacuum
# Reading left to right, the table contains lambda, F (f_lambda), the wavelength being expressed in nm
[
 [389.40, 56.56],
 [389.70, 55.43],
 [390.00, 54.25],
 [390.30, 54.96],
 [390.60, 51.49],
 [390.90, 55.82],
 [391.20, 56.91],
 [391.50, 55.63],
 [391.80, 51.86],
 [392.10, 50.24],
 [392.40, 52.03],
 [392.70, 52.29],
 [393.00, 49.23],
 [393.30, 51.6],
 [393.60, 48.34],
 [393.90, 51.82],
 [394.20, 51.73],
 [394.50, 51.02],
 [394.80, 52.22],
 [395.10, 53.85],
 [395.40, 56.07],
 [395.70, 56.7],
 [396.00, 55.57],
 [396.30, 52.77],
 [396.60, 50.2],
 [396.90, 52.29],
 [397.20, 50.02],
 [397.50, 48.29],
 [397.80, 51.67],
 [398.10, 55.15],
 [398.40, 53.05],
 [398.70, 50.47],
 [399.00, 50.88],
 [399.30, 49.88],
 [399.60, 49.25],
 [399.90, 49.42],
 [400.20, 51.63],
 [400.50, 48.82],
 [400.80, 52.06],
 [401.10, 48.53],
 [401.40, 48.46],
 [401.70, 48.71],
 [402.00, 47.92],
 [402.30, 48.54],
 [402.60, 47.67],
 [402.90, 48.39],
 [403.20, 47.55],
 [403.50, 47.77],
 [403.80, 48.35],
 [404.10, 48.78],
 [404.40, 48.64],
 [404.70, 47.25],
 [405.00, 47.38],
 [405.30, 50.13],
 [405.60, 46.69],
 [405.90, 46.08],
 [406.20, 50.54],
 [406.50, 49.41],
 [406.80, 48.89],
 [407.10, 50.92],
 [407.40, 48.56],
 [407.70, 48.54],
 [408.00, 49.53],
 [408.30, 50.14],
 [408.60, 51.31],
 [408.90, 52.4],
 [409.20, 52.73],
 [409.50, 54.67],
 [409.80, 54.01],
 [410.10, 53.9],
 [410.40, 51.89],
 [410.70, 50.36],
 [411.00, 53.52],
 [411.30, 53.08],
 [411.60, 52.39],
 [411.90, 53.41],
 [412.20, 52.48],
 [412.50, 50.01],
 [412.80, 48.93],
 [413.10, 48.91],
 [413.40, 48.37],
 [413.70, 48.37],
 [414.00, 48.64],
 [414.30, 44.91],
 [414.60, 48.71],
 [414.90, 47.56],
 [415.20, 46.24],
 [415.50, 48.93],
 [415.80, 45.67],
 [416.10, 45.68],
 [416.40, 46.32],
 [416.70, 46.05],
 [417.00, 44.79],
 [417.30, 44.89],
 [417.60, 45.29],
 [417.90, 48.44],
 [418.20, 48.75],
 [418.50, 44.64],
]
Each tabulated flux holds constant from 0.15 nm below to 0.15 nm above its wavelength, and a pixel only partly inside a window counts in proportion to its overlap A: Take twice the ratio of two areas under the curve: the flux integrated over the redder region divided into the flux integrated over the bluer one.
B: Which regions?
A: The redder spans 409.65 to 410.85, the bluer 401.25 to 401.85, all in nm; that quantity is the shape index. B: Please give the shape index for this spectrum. 0.9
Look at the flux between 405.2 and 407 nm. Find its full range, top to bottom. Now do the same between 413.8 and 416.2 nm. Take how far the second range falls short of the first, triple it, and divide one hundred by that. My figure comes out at 76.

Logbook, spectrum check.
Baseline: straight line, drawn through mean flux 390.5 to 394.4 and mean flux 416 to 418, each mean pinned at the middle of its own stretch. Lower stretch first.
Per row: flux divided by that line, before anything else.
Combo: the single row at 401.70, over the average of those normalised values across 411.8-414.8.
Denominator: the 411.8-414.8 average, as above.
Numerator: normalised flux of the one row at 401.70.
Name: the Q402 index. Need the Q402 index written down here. 0.93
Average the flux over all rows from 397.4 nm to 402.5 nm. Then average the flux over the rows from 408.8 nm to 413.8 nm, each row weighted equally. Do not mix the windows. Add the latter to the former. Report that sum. 101.9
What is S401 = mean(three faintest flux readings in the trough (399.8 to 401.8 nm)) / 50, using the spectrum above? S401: 0.97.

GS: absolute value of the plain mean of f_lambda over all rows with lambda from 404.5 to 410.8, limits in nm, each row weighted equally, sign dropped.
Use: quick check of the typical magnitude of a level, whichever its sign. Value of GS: 50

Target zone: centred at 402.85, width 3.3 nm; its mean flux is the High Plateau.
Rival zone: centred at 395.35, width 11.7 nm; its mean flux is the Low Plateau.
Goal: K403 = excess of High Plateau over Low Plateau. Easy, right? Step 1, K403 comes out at -3.9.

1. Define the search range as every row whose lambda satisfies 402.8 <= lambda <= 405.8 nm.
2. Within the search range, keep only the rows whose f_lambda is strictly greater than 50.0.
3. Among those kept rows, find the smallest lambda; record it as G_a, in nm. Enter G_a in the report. 405.30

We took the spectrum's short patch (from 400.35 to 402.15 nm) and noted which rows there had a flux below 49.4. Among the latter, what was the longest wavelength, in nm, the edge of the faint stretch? 402.00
